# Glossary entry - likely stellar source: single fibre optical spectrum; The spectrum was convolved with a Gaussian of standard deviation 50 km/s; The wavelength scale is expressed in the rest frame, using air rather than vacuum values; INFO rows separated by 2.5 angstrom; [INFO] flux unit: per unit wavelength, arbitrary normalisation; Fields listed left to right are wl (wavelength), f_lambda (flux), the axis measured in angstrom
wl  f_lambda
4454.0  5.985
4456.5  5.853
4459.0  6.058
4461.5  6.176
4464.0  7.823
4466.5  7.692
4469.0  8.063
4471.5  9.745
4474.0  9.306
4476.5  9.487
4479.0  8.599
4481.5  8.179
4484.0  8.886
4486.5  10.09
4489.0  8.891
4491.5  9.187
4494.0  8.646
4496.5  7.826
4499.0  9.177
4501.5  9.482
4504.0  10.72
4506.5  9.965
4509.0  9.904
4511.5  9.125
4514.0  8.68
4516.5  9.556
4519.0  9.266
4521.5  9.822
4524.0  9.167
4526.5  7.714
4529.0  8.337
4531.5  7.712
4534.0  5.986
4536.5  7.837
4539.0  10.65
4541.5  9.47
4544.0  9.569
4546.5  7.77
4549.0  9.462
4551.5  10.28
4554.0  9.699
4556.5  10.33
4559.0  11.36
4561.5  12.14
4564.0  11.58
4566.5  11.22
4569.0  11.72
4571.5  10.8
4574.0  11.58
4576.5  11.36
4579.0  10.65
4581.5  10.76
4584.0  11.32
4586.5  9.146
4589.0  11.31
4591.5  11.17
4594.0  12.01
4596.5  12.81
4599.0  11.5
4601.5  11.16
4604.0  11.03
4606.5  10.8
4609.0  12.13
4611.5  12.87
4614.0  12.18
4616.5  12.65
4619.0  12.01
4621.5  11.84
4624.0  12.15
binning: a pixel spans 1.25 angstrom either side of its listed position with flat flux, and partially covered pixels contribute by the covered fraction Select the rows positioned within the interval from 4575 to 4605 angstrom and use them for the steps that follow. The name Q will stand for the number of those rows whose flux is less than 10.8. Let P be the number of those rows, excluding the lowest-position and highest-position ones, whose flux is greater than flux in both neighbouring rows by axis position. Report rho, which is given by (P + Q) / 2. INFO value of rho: 3.0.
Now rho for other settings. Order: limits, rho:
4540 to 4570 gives 5.0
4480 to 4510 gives 7.5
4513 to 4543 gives 8.0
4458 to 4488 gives 7.5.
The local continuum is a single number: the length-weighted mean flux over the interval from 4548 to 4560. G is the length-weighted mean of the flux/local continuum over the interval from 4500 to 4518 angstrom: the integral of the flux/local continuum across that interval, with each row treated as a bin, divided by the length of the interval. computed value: 0.94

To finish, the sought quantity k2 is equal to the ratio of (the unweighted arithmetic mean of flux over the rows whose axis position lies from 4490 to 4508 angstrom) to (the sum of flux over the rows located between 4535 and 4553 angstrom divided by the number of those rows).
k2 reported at 1.00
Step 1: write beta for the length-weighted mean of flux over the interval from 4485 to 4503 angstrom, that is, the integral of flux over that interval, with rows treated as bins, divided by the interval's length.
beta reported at 9.1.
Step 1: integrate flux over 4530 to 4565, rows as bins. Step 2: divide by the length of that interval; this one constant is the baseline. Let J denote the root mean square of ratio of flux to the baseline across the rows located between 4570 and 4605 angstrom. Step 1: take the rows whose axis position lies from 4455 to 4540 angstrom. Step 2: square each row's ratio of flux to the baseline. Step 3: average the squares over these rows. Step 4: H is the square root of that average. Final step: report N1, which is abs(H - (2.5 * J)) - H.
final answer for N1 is 1.1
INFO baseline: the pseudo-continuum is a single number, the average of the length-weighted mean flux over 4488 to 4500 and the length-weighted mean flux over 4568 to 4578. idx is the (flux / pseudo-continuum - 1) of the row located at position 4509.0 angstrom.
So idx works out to -0.01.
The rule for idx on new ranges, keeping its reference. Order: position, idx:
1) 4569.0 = 0.17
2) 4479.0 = -0.14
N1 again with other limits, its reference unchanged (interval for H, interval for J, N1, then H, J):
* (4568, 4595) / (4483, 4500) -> 0.0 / 1.16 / 0.94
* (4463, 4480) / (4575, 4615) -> 1.2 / 0.91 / 1.20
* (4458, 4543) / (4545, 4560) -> 0.7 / 0.92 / 1.04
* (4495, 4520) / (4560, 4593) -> 1.0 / 0.99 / 1.17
